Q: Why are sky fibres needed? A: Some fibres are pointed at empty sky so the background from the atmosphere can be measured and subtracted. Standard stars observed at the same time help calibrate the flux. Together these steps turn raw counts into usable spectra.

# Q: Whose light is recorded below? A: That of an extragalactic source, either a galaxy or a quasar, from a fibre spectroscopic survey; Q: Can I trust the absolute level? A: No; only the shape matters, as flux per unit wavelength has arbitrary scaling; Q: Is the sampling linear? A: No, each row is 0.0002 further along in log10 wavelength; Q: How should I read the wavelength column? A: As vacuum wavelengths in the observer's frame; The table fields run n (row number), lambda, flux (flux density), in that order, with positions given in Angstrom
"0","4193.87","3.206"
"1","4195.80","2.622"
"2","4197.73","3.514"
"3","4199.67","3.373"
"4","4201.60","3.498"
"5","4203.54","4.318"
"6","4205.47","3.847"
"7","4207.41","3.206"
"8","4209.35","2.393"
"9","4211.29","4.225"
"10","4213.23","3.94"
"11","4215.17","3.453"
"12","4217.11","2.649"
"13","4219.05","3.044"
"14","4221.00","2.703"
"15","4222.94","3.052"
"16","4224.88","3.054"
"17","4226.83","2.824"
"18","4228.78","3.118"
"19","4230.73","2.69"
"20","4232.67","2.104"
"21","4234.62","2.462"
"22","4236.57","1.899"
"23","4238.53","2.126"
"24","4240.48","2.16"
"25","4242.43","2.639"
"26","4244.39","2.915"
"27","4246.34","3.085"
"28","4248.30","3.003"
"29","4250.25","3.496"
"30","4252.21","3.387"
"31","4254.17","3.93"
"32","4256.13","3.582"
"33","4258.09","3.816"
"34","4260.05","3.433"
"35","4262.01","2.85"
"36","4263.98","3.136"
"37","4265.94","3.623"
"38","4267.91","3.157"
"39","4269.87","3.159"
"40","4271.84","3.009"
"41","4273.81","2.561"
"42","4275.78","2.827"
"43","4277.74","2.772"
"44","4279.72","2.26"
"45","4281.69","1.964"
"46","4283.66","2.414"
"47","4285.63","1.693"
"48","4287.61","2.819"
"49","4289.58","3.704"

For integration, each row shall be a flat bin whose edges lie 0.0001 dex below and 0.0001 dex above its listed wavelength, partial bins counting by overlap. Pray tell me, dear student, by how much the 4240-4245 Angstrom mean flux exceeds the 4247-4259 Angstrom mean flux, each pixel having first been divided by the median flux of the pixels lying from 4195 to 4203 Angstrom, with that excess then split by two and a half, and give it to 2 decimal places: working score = -0.11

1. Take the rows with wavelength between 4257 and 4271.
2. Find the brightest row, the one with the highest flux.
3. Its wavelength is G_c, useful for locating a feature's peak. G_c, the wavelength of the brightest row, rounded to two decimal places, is 4258.09 Angstrom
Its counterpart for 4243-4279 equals 4254.17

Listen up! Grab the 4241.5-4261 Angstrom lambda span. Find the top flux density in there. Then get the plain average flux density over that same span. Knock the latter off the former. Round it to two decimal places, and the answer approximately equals 0.60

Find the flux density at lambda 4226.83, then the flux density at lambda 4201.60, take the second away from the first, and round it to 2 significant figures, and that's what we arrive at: -0.67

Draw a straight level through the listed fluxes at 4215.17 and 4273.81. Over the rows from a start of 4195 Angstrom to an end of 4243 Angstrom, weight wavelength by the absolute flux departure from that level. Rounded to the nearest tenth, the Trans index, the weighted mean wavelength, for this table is 4221.2 Angstrom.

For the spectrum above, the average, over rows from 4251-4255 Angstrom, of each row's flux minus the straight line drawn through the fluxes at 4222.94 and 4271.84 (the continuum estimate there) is 0.6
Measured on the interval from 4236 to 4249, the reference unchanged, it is -0.5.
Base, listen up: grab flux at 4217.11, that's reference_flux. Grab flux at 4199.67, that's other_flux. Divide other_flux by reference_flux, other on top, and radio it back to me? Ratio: 1.3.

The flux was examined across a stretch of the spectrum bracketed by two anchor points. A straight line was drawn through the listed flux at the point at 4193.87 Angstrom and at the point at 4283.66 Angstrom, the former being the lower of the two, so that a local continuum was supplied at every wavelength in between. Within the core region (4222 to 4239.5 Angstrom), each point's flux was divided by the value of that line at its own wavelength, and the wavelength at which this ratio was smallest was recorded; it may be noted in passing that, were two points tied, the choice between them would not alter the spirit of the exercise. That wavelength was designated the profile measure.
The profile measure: 4236.57 Angstrom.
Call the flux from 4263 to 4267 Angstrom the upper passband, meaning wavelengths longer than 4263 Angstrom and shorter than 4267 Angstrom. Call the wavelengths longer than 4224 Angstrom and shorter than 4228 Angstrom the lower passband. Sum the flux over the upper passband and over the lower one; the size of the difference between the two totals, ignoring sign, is 0.9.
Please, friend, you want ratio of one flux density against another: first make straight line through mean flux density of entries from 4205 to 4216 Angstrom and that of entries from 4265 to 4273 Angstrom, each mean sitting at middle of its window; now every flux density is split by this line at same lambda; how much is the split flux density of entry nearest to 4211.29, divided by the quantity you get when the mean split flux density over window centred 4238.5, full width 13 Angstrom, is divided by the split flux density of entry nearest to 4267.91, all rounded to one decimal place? 1.7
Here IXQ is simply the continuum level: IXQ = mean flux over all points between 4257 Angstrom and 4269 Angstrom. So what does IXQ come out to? 3.34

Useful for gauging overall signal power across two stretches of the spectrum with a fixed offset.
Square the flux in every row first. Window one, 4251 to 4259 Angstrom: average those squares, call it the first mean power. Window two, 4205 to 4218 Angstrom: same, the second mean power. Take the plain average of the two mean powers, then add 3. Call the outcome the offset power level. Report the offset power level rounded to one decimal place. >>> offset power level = 15.7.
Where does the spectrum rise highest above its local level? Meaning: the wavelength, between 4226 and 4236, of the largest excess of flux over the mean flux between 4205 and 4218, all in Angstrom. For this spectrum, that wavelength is 4228.78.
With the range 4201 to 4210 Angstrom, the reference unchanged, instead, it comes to 4203.54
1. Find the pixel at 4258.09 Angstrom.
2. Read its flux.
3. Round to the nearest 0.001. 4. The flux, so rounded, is 3.816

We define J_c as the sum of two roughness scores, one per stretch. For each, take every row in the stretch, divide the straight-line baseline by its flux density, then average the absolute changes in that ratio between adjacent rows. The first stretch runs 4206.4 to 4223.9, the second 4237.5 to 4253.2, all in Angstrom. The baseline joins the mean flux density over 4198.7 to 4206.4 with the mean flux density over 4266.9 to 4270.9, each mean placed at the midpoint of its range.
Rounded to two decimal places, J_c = 0.36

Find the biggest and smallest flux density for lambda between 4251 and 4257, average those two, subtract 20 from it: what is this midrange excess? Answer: -16.3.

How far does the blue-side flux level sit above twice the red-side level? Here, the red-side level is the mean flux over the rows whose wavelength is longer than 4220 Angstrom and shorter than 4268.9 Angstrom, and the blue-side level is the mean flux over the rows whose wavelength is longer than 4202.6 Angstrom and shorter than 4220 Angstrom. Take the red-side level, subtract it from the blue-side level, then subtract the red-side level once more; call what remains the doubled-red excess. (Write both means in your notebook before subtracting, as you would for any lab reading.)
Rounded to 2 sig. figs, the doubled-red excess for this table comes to -2.5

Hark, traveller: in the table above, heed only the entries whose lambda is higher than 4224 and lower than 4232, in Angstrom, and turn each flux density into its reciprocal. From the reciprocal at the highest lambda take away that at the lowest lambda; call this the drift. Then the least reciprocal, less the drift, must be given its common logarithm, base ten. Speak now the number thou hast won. -0.56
